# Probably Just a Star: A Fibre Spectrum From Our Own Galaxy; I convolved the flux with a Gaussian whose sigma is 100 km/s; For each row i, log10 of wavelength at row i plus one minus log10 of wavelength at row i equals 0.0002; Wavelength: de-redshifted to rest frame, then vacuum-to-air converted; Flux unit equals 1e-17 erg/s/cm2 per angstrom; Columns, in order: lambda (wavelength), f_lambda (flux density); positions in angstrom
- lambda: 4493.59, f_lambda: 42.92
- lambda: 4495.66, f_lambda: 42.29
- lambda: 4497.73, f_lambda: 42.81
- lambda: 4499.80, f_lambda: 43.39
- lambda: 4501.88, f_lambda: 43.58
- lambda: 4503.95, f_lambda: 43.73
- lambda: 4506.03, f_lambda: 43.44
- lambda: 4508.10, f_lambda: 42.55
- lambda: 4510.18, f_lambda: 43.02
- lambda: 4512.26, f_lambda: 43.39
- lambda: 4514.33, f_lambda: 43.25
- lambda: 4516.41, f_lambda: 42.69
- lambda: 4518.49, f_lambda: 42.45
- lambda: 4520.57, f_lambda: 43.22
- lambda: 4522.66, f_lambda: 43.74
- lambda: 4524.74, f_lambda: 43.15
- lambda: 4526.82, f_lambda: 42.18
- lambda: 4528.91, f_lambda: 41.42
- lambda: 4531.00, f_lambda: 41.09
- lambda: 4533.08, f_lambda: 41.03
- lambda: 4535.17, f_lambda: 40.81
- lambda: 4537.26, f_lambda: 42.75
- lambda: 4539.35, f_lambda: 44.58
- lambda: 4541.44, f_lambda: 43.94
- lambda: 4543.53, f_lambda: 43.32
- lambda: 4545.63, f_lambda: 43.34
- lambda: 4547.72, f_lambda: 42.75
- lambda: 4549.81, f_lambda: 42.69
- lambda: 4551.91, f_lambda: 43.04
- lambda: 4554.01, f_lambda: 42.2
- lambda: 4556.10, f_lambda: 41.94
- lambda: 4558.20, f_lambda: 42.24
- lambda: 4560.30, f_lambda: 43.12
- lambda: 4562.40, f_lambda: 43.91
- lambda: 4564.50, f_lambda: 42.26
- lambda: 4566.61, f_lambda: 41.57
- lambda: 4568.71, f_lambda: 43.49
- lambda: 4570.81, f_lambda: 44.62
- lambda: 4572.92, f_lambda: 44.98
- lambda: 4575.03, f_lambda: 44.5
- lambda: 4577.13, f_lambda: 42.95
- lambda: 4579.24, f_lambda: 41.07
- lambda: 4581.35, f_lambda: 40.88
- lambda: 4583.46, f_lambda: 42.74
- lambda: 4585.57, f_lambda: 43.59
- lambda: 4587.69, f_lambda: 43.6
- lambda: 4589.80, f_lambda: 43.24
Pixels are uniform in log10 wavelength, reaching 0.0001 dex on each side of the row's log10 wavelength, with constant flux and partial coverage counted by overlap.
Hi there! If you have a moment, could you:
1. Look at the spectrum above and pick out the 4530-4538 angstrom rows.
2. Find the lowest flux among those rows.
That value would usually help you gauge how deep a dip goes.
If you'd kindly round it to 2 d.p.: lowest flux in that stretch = 40.81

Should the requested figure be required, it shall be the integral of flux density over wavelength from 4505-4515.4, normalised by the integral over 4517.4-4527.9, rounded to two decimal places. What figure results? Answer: 1.00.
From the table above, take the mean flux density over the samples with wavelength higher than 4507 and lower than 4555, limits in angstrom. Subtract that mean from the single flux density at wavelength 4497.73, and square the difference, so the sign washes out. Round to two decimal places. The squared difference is 0.01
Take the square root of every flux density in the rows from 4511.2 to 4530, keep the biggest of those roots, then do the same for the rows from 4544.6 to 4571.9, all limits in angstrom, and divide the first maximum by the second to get 0.990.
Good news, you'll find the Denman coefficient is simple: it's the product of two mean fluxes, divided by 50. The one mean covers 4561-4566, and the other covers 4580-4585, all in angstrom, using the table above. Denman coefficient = 36.0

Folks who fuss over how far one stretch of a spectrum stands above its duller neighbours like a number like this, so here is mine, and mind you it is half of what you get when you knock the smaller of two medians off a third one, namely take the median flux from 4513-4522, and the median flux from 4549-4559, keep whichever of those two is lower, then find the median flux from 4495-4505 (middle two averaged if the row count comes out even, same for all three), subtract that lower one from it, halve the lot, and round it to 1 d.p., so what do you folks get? 0.6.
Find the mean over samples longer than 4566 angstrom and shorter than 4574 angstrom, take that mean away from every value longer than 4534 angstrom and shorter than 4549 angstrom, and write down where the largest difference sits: 4539.35 angstrom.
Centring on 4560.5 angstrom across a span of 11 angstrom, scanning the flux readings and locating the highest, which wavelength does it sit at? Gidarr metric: 4562.40 angstrom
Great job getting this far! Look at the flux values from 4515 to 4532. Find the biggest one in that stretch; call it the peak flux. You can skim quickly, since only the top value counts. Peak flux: 43.74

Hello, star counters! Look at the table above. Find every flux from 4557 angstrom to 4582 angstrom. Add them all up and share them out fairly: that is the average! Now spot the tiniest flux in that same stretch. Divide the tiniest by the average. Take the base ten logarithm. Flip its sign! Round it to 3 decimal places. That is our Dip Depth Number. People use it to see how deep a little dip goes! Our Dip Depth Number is 0.022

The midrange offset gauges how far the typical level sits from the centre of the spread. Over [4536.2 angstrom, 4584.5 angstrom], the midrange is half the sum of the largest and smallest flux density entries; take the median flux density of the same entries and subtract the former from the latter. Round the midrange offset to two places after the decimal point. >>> 0.02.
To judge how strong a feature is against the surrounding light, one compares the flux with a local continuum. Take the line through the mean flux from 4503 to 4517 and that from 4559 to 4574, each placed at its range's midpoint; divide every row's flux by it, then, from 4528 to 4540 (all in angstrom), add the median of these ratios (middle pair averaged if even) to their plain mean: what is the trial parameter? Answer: 1.92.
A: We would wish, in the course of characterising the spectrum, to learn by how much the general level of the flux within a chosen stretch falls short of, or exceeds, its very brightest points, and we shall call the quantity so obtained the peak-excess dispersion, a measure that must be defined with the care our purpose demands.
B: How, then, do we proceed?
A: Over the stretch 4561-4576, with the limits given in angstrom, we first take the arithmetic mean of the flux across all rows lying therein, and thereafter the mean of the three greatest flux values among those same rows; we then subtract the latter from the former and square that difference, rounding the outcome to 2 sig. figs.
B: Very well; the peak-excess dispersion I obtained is 1.2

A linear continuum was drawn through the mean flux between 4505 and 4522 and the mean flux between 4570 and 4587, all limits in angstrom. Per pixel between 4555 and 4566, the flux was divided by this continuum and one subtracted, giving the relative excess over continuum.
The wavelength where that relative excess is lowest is 4556.10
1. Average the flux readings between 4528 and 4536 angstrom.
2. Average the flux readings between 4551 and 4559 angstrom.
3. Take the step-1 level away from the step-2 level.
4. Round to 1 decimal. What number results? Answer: 1.3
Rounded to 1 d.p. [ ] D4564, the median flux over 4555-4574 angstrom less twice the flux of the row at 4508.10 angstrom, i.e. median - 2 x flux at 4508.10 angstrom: -42.0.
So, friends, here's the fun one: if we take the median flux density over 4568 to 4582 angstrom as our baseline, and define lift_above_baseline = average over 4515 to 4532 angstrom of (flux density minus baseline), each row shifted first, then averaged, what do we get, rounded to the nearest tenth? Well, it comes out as -1.0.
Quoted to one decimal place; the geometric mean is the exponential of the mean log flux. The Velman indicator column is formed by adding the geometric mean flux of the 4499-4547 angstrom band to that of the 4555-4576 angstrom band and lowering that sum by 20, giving 66.1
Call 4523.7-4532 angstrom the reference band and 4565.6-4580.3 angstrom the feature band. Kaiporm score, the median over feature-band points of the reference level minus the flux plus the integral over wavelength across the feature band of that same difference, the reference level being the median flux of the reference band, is -24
